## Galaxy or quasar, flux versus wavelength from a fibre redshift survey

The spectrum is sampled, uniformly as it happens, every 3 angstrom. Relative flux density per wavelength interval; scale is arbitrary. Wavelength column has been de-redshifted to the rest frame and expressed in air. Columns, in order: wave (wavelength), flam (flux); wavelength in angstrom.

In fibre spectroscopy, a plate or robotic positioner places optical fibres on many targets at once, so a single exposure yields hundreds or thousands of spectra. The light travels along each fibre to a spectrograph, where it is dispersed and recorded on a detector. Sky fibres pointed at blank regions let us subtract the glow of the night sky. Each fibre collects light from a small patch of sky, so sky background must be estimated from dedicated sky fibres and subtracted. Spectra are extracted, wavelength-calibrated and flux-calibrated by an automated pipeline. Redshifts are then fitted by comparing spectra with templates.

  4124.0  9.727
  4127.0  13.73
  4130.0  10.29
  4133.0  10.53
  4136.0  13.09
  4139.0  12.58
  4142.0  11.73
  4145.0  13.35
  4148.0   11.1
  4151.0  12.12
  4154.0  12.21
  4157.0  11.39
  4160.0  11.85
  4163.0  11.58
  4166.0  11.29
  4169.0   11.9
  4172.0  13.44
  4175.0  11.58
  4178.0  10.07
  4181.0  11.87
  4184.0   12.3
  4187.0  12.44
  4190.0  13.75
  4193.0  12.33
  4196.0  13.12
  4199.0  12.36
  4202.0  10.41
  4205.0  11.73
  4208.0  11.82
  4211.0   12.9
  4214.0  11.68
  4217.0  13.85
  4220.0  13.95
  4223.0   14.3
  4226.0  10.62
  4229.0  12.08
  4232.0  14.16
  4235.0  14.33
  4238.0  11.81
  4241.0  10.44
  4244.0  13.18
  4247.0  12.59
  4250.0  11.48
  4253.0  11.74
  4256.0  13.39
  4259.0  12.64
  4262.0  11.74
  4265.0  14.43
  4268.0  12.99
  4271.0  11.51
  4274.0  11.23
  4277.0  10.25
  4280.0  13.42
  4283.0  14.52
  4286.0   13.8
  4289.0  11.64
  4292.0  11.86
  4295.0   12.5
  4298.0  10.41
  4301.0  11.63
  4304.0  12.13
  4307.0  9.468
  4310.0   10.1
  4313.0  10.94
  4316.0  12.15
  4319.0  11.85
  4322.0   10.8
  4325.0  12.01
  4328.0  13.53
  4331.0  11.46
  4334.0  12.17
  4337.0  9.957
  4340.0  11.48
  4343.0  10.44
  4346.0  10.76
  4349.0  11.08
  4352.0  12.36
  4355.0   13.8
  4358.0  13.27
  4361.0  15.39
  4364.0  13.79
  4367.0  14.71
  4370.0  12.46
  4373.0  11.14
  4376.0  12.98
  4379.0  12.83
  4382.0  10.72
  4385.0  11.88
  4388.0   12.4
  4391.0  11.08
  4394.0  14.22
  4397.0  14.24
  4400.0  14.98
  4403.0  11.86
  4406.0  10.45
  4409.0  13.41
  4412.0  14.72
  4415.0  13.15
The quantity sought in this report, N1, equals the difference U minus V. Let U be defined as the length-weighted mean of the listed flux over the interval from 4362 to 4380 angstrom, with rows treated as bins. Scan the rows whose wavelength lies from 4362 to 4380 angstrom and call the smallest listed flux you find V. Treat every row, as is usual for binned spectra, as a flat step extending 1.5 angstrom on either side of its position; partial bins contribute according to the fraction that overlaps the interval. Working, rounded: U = 13.06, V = 11.14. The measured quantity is 1.92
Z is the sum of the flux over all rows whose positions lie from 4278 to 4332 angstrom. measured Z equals 214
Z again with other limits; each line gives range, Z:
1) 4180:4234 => 226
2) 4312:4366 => 217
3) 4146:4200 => 217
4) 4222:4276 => 225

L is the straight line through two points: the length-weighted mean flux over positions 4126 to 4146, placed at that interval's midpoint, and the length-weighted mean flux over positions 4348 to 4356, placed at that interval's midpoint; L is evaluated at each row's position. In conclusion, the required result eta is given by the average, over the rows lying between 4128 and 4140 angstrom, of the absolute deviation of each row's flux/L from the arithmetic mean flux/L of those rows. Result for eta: 0.100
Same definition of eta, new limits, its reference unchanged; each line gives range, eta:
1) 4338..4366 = 0.112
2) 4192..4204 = 0.068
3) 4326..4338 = 0.087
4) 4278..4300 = 0.092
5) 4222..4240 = 0.113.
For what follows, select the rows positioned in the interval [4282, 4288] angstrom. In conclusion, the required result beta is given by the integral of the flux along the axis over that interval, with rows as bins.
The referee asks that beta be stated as 84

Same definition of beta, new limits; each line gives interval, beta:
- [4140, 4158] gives 216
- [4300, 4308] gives 89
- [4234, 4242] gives 97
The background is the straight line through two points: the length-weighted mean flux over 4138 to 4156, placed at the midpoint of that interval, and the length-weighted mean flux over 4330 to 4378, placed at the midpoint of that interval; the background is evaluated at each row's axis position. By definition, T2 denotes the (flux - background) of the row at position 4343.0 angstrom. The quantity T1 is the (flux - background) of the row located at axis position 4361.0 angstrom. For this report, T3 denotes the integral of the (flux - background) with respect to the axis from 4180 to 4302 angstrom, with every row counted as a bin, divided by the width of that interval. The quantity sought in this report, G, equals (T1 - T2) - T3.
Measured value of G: 5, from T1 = 3.04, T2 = -1.9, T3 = 0.19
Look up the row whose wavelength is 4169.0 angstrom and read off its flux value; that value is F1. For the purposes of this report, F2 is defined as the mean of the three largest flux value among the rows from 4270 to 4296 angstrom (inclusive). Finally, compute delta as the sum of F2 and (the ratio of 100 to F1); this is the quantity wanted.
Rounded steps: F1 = 11.9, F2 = 13.9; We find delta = 22.3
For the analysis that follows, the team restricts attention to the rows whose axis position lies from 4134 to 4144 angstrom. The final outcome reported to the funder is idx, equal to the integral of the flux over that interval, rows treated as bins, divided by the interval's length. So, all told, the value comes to 12.4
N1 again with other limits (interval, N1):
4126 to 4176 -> 1.68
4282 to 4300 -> 1.96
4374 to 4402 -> 2.05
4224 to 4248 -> 2.00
